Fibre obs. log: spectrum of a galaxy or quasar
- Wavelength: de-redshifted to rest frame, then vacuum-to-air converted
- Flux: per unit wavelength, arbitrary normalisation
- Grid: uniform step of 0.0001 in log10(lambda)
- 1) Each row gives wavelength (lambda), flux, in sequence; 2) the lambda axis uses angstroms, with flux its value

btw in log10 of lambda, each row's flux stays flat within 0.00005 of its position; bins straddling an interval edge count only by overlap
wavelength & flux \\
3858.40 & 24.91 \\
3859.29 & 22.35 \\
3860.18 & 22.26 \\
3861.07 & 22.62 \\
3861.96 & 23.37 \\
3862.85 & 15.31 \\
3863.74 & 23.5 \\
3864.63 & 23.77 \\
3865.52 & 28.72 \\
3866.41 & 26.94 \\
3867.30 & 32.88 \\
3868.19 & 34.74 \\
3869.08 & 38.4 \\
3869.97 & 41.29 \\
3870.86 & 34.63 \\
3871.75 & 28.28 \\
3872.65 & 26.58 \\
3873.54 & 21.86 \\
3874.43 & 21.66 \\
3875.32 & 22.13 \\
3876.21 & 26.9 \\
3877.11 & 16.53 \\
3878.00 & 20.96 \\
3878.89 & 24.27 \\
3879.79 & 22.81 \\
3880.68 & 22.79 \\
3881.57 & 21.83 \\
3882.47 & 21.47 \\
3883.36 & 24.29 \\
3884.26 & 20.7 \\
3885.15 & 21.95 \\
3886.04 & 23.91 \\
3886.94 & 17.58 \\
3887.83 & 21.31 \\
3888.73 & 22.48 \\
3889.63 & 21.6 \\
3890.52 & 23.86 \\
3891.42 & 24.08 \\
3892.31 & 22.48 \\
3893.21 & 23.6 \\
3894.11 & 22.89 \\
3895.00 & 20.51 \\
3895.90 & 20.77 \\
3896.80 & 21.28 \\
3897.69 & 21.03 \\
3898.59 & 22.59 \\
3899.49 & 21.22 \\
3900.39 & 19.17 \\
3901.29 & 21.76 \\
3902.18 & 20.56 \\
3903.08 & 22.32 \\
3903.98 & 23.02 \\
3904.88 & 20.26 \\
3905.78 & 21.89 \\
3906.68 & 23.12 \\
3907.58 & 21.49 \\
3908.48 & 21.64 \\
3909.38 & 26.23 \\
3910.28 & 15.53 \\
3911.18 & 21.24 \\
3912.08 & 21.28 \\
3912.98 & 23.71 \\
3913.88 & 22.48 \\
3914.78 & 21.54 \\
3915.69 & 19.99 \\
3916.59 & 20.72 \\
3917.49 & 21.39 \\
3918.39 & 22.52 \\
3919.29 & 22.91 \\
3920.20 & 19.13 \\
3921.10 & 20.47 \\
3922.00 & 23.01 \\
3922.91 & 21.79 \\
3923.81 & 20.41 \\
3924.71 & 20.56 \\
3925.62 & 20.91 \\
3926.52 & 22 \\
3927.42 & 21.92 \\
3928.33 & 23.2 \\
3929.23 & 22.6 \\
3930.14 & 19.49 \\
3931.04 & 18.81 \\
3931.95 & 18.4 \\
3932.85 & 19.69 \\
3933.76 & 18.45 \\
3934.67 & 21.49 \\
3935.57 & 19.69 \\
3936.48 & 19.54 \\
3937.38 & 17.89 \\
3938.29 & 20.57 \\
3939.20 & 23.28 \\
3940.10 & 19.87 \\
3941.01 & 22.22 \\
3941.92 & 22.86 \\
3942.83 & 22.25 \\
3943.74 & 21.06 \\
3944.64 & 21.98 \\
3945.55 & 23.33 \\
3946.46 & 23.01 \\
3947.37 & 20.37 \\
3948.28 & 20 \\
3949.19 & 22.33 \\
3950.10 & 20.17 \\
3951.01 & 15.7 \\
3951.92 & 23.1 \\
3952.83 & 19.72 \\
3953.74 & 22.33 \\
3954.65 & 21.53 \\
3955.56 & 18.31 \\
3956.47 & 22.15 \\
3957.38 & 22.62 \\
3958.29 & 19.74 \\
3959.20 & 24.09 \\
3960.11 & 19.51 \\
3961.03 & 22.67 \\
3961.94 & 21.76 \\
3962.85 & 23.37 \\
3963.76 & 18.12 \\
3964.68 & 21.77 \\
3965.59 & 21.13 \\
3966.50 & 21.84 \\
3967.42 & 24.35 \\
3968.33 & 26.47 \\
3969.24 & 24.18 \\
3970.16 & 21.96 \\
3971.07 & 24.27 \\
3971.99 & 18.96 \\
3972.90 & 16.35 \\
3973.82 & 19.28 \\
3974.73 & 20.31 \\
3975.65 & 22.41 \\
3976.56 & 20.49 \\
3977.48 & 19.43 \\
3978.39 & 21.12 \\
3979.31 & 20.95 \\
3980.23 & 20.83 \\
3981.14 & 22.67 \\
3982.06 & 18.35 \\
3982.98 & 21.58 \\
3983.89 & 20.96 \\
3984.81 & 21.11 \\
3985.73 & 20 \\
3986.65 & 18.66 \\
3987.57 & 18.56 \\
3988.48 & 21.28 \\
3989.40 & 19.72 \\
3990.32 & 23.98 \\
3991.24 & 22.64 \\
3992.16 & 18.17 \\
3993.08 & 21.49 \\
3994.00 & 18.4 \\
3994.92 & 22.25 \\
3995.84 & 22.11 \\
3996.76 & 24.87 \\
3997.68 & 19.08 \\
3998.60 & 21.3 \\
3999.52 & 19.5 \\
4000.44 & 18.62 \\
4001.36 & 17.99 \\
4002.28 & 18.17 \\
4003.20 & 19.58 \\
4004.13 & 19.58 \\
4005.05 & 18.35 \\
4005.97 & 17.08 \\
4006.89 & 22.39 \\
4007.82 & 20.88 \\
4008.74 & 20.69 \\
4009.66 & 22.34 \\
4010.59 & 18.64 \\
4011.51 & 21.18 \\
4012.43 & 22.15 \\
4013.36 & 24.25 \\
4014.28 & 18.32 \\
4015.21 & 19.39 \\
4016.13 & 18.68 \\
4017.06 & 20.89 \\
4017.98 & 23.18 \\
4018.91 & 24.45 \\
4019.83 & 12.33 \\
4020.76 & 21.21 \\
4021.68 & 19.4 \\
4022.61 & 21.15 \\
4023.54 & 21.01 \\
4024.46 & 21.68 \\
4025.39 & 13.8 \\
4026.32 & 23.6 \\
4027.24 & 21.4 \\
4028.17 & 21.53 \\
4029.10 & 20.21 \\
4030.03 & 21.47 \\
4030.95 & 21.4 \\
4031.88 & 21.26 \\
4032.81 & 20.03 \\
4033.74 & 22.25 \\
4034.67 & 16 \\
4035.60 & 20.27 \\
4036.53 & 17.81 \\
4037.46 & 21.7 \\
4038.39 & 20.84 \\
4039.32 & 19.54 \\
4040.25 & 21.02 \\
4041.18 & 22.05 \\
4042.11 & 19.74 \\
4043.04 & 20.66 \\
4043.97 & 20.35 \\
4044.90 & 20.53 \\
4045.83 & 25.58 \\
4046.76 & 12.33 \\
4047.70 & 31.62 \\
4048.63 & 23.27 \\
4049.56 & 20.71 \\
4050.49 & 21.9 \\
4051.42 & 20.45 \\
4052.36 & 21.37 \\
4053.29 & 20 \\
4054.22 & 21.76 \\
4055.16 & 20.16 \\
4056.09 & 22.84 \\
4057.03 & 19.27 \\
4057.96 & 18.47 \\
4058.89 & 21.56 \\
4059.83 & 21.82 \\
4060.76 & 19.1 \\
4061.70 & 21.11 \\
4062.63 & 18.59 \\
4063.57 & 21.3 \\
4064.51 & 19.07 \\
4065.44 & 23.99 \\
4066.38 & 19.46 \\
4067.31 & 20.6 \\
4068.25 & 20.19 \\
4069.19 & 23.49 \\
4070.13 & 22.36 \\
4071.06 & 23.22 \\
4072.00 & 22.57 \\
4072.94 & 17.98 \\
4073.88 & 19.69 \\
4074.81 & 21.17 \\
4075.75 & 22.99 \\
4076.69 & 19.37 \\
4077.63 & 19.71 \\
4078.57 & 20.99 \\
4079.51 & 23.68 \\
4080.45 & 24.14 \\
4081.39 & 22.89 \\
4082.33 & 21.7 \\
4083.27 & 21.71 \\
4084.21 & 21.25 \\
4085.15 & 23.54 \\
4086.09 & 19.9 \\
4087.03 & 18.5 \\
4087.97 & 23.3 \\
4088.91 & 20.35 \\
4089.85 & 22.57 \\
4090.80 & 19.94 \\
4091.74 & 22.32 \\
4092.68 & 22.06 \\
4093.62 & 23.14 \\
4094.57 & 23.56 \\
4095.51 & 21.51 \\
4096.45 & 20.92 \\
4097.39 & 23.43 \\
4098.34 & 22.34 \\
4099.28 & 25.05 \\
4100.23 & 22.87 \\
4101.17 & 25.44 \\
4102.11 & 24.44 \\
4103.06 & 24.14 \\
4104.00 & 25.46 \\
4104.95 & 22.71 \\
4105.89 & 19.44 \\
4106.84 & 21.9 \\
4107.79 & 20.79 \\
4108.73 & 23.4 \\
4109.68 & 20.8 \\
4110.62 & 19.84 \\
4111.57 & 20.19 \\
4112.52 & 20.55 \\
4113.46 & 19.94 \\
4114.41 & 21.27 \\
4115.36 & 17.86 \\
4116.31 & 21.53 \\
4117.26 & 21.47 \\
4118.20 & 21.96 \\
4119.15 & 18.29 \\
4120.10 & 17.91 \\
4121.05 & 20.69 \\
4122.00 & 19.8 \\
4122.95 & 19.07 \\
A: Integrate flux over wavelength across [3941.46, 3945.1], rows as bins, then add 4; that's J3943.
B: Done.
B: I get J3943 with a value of 84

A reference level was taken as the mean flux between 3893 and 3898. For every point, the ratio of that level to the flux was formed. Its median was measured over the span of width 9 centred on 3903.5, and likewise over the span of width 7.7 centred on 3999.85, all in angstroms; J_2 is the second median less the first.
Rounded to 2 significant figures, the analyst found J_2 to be 0.12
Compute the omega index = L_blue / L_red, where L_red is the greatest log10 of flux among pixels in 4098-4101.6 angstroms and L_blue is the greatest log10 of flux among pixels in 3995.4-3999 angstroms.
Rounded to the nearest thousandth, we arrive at 0.993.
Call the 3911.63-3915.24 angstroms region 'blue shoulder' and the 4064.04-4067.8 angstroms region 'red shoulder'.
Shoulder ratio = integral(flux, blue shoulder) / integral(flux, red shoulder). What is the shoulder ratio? 1.03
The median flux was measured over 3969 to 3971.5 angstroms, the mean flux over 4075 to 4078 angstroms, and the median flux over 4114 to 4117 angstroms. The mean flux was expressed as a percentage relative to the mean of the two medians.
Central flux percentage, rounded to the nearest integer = 91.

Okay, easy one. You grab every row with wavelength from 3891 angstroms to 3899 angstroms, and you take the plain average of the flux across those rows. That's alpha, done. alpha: 22.1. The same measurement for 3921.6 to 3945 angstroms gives 20.9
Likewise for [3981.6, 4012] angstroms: 20.3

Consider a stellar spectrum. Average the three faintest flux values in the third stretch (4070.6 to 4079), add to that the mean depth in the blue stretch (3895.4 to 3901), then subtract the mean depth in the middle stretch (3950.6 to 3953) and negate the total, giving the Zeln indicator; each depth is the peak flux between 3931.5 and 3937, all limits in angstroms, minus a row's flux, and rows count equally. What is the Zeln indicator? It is -17.5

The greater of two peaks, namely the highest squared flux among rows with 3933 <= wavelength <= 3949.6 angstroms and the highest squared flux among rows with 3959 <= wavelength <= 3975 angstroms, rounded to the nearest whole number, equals 701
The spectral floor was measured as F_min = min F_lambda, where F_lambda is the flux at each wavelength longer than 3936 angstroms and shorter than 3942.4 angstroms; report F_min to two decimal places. 17.89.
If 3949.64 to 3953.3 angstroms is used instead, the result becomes 15.70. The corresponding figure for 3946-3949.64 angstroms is 20.00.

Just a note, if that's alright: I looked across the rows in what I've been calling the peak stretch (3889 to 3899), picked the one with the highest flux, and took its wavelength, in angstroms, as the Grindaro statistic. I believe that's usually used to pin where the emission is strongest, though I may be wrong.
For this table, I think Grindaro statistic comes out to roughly 3891.42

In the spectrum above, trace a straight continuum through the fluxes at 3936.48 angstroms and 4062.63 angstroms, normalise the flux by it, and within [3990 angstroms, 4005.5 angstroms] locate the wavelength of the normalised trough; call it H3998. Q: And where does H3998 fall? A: 4001.36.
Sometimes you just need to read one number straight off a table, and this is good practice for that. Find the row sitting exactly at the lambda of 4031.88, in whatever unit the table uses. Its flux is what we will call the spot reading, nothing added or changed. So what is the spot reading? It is 21.26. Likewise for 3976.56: 20.49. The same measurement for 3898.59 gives 22.59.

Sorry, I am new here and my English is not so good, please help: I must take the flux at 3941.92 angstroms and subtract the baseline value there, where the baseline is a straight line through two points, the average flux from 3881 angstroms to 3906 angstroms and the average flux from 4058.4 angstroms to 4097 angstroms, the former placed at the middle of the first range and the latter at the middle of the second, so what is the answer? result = 1.2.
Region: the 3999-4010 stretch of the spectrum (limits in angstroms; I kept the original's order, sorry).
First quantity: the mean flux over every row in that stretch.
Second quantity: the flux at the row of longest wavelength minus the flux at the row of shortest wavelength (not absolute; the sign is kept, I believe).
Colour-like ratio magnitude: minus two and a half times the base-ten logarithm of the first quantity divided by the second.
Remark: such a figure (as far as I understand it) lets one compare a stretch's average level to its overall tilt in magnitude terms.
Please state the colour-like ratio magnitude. -2.1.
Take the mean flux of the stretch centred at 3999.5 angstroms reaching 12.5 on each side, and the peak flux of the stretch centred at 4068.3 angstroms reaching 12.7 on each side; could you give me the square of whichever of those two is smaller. 413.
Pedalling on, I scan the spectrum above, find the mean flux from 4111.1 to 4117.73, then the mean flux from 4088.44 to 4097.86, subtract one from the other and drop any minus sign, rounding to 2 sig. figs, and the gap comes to 1.6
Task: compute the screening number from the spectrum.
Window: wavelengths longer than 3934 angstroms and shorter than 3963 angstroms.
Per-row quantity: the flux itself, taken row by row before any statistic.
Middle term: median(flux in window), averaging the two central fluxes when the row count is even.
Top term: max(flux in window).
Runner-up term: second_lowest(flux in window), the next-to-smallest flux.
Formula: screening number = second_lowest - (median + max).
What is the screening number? -28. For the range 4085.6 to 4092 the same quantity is -24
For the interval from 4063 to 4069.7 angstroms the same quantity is -25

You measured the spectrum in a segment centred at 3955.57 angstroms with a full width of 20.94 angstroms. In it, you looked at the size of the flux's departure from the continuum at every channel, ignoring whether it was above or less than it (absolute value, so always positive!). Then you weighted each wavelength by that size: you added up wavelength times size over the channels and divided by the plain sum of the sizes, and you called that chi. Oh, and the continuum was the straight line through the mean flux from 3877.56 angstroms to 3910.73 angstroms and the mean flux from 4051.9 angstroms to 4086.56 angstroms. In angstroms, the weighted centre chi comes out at 3954.9 angstroms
